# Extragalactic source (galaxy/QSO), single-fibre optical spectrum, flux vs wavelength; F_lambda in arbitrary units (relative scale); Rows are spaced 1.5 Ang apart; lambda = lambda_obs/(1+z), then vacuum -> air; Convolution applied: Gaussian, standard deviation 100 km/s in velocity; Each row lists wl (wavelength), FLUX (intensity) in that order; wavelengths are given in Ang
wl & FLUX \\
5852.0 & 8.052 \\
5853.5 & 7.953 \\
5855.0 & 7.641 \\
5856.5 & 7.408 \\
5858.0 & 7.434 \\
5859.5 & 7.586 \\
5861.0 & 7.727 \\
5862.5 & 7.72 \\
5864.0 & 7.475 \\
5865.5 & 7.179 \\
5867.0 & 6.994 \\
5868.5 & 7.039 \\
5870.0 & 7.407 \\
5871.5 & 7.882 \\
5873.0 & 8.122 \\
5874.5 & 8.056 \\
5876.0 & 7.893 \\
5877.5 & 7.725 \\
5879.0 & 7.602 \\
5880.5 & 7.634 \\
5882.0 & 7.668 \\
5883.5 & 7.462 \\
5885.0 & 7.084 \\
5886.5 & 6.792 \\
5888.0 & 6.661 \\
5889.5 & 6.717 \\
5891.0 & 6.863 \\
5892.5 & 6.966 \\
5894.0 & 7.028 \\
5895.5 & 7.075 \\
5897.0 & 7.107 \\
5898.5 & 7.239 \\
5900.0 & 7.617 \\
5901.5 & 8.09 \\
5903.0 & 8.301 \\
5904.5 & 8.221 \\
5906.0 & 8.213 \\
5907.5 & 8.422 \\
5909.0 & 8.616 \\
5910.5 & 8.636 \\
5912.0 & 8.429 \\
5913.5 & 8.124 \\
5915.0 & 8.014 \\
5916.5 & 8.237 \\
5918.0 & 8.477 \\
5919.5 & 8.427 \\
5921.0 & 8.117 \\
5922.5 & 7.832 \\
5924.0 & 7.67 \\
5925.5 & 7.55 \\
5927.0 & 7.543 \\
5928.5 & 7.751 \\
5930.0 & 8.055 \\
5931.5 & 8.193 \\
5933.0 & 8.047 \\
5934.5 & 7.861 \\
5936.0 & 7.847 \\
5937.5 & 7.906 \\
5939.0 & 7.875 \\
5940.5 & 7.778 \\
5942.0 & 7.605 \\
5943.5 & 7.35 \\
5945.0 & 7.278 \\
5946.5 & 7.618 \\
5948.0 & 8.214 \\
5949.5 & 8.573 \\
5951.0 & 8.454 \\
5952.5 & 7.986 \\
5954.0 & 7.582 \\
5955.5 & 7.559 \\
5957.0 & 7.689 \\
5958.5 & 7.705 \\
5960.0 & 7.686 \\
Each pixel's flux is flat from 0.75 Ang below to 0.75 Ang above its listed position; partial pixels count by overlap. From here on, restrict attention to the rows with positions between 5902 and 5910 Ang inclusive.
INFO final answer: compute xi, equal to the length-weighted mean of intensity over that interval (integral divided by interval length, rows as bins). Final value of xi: 8.4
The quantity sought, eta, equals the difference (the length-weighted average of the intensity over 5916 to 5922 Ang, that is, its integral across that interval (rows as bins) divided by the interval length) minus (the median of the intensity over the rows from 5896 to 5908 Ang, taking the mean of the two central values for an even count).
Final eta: 0.1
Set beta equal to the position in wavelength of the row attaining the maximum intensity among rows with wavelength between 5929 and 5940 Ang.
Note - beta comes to 5931.5 Ang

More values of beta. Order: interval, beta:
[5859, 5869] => 5861.0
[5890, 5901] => 5900.0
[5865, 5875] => 5873.0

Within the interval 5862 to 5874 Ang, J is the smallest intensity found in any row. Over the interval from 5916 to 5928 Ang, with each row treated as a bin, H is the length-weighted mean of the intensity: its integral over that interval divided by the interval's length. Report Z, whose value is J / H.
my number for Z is 0.877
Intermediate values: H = 7.97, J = 6.994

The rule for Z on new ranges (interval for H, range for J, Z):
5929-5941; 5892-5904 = 0.877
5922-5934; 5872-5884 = 0.953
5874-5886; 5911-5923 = 1.029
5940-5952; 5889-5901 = 0.854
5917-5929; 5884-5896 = 0.840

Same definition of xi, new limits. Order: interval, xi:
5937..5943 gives 7.8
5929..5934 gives 8.1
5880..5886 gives 7.4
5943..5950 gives 7.8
